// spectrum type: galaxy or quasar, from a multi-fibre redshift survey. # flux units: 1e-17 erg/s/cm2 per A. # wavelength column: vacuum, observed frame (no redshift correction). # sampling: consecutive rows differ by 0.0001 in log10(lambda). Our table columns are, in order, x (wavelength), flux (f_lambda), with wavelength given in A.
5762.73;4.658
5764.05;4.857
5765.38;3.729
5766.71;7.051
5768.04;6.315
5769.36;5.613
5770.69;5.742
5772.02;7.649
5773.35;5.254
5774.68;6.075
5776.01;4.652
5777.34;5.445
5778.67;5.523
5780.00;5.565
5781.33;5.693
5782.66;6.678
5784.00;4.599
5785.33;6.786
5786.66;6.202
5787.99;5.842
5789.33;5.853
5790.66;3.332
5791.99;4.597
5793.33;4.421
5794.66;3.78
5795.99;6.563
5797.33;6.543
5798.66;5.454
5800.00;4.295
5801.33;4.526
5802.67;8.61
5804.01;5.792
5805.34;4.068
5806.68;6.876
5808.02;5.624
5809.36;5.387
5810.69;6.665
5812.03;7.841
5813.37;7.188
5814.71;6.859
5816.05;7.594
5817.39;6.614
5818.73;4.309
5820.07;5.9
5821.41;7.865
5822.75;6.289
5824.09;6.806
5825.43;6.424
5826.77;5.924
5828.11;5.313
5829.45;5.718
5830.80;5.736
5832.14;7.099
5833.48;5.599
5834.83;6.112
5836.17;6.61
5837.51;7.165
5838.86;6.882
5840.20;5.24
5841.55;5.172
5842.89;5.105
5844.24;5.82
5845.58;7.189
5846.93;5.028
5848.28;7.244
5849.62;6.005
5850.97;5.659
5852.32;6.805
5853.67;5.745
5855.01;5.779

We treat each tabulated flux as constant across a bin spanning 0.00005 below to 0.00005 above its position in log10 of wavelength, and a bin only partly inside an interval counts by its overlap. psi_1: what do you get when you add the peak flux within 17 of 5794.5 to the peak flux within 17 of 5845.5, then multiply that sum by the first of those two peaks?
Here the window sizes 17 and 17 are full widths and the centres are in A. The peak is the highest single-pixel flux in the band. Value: 137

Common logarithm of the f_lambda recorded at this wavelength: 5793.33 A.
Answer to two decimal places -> 0.65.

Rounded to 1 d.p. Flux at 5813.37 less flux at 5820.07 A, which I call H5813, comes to 1.3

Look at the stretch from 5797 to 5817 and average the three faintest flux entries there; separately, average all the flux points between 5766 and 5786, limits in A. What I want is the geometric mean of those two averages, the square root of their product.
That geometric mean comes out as 5.04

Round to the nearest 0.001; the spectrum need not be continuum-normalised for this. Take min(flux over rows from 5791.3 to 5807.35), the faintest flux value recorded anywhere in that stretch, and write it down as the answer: 3.780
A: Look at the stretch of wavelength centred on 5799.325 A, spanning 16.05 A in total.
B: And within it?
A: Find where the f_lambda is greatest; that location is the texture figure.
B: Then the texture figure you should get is 5802.67 A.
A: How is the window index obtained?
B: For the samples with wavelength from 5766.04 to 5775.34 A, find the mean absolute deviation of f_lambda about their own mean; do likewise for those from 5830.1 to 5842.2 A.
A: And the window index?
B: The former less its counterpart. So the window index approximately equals 0.0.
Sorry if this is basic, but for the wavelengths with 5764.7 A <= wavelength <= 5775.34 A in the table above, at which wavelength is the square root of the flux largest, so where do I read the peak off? 5772.02 A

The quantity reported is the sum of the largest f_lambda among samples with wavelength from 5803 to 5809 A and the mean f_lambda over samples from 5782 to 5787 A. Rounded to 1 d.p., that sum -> 12.9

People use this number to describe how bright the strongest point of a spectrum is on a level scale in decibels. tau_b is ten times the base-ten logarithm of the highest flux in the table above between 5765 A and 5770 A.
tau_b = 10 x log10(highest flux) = 8.48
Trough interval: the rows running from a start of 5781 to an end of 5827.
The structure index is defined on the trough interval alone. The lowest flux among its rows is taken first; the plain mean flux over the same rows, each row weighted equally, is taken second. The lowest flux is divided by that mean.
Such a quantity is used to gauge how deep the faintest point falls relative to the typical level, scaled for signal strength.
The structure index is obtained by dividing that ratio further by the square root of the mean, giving 0.23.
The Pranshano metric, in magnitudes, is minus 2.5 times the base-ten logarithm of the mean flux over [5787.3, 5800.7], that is -1.76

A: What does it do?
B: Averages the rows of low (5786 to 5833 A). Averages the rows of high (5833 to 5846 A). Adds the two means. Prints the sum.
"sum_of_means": 12.0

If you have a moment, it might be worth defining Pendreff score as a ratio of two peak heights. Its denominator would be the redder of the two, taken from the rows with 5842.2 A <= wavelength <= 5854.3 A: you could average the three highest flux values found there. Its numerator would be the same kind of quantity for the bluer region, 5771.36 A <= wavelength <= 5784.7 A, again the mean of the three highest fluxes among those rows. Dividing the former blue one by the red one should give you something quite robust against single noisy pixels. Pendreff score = 0.96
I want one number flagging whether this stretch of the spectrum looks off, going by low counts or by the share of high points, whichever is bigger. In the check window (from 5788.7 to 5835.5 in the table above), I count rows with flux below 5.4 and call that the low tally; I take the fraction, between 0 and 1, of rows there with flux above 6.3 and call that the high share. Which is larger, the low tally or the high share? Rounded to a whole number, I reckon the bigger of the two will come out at 10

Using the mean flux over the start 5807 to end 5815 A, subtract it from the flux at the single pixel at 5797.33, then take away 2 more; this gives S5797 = -2.05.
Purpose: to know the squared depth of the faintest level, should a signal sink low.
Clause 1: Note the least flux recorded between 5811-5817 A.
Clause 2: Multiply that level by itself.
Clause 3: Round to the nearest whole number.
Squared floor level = 47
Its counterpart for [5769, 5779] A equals 22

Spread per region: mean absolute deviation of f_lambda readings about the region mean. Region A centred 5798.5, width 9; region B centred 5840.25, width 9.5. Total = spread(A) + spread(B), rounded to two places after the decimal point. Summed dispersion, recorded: 2.09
